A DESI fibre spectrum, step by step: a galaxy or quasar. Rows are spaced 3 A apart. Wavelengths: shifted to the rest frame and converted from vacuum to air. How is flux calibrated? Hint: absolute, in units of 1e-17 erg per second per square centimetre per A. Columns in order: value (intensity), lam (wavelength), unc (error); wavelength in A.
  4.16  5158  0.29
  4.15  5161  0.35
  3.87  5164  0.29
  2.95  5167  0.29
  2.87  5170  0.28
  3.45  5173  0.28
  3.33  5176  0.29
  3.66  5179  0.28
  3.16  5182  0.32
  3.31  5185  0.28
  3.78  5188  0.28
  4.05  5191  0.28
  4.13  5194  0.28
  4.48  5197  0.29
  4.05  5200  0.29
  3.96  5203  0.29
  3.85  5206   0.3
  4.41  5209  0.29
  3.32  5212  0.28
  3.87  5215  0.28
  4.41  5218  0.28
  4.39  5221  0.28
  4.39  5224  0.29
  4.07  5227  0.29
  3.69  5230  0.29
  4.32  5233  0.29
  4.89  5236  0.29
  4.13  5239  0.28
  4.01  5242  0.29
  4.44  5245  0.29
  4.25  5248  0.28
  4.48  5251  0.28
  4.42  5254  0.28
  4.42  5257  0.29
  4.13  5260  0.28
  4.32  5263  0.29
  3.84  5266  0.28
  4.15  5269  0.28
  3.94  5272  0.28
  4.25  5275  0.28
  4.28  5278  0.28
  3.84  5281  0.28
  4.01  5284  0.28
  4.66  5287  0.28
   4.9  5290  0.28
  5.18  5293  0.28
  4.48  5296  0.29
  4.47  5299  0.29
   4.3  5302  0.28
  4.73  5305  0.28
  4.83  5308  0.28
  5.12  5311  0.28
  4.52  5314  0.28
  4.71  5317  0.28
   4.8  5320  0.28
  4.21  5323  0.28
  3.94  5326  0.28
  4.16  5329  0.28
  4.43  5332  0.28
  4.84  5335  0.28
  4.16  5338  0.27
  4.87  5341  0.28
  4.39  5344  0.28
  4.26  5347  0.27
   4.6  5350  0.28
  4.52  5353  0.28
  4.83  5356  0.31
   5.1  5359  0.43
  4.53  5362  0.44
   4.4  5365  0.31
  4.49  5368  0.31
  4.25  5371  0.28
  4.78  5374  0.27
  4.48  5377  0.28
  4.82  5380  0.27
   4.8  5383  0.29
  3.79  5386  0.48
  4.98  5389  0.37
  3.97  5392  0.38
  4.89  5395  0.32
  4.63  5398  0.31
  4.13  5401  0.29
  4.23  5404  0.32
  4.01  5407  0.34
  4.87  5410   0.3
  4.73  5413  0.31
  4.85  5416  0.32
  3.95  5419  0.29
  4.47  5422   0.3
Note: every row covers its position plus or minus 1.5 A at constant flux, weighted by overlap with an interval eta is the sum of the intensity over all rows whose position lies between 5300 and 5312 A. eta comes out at 19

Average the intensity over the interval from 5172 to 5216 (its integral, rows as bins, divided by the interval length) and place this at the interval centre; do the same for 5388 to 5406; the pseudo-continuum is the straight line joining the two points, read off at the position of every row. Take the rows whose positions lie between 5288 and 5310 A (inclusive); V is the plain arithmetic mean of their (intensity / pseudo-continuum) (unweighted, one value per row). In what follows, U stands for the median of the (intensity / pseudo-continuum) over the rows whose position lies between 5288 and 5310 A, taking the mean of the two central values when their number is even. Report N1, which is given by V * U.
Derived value 1.30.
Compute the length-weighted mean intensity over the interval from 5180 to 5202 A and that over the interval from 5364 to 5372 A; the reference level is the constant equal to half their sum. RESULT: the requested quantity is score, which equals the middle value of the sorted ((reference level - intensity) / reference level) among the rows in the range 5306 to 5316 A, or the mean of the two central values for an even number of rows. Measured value -0.17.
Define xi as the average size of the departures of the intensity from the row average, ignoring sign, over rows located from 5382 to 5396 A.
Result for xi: 0.48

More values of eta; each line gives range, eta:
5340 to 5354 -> 23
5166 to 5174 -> 9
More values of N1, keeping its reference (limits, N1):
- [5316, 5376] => 1.10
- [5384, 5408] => 0.91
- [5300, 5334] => 1.17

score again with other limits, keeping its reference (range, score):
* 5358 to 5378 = -0.09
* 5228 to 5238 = -0.05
